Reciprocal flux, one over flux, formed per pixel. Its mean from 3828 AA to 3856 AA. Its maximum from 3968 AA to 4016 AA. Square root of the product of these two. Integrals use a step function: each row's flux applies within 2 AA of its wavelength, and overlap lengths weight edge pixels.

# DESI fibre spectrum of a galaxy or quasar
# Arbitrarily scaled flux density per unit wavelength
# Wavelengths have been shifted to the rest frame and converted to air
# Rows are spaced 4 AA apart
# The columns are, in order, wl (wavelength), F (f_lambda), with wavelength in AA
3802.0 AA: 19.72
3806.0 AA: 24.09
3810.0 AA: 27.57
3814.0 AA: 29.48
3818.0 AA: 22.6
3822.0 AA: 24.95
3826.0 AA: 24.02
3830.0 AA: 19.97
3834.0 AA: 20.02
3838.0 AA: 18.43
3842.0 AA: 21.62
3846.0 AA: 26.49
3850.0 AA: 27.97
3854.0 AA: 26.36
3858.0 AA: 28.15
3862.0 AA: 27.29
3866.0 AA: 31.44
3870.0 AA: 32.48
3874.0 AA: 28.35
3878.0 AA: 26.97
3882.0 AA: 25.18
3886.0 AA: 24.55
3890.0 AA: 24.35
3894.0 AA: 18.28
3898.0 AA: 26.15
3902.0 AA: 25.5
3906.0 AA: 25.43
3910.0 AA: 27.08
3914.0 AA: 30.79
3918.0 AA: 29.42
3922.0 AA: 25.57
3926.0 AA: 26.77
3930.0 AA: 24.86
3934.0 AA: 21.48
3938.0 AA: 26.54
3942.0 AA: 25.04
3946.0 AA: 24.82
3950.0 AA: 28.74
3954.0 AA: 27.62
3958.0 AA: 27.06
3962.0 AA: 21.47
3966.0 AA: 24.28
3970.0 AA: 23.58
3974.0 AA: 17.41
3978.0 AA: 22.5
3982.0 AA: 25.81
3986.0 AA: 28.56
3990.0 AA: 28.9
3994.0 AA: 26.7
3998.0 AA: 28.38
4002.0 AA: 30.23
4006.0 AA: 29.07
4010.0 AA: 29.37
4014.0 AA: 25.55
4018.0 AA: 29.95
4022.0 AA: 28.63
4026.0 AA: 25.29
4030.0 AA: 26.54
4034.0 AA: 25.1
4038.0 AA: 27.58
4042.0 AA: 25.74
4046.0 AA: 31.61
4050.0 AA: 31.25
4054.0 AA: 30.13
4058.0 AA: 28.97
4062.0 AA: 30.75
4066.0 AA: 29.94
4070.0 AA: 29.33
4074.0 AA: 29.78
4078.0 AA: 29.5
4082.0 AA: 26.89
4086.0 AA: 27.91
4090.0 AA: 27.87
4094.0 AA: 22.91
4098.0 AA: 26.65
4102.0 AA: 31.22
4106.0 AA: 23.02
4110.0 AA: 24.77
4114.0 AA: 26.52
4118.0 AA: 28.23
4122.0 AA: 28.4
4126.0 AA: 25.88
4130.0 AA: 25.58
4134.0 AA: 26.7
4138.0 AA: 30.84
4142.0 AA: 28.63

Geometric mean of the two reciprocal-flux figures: 0.051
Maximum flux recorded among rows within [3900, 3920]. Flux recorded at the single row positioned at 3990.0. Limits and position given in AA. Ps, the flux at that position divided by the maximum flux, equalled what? 0.94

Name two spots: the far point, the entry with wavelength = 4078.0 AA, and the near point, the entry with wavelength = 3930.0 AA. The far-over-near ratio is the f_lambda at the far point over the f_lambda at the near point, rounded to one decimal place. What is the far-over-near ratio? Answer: 1.2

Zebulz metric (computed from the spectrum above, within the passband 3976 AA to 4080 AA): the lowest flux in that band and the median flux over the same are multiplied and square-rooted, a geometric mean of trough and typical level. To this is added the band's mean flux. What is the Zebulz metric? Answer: 54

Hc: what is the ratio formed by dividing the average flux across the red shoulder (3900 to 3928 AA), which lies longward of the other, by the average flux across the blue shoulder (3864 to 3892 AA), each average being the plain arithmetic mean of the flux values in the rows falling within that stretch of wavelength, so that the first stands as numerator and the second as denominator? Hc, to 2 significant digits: 0.99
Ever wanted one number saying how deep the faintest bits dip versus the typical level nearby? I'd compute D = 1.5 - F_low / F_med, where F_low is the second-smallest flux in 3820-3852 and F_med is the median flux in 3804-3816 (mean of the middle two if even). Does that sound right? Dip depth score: 0.78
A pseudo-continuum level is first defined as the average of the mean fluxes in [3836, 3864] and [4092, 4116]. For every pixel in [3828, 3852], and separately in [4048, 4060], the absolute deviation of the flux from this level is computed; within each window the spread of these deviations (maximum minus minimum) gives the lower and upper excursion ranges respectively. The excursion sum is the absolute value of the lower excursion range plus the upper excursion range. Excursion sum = 8.4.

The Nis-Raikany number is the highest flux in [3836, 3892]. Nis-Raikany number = 32.48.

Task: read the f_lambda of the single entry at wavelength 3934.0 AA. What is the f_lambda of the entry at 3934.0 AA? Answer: 21.48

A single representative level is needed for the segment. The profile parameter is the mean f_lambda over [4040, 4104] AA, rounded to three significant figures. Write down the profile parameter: 28.8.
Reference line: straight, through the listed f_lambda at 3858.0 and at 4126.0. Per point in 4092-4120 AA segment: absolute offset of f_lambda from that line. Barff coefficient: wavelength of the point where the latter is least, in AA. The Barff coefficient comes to 4098.0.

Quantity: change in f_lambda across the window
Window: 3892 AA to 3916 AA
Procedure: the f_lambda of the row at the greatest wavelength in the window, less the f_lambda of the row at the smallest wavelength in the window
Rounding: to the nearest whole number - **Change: 13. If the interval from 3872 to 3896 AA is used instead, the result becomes -10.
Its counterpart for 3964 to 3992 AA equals 5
